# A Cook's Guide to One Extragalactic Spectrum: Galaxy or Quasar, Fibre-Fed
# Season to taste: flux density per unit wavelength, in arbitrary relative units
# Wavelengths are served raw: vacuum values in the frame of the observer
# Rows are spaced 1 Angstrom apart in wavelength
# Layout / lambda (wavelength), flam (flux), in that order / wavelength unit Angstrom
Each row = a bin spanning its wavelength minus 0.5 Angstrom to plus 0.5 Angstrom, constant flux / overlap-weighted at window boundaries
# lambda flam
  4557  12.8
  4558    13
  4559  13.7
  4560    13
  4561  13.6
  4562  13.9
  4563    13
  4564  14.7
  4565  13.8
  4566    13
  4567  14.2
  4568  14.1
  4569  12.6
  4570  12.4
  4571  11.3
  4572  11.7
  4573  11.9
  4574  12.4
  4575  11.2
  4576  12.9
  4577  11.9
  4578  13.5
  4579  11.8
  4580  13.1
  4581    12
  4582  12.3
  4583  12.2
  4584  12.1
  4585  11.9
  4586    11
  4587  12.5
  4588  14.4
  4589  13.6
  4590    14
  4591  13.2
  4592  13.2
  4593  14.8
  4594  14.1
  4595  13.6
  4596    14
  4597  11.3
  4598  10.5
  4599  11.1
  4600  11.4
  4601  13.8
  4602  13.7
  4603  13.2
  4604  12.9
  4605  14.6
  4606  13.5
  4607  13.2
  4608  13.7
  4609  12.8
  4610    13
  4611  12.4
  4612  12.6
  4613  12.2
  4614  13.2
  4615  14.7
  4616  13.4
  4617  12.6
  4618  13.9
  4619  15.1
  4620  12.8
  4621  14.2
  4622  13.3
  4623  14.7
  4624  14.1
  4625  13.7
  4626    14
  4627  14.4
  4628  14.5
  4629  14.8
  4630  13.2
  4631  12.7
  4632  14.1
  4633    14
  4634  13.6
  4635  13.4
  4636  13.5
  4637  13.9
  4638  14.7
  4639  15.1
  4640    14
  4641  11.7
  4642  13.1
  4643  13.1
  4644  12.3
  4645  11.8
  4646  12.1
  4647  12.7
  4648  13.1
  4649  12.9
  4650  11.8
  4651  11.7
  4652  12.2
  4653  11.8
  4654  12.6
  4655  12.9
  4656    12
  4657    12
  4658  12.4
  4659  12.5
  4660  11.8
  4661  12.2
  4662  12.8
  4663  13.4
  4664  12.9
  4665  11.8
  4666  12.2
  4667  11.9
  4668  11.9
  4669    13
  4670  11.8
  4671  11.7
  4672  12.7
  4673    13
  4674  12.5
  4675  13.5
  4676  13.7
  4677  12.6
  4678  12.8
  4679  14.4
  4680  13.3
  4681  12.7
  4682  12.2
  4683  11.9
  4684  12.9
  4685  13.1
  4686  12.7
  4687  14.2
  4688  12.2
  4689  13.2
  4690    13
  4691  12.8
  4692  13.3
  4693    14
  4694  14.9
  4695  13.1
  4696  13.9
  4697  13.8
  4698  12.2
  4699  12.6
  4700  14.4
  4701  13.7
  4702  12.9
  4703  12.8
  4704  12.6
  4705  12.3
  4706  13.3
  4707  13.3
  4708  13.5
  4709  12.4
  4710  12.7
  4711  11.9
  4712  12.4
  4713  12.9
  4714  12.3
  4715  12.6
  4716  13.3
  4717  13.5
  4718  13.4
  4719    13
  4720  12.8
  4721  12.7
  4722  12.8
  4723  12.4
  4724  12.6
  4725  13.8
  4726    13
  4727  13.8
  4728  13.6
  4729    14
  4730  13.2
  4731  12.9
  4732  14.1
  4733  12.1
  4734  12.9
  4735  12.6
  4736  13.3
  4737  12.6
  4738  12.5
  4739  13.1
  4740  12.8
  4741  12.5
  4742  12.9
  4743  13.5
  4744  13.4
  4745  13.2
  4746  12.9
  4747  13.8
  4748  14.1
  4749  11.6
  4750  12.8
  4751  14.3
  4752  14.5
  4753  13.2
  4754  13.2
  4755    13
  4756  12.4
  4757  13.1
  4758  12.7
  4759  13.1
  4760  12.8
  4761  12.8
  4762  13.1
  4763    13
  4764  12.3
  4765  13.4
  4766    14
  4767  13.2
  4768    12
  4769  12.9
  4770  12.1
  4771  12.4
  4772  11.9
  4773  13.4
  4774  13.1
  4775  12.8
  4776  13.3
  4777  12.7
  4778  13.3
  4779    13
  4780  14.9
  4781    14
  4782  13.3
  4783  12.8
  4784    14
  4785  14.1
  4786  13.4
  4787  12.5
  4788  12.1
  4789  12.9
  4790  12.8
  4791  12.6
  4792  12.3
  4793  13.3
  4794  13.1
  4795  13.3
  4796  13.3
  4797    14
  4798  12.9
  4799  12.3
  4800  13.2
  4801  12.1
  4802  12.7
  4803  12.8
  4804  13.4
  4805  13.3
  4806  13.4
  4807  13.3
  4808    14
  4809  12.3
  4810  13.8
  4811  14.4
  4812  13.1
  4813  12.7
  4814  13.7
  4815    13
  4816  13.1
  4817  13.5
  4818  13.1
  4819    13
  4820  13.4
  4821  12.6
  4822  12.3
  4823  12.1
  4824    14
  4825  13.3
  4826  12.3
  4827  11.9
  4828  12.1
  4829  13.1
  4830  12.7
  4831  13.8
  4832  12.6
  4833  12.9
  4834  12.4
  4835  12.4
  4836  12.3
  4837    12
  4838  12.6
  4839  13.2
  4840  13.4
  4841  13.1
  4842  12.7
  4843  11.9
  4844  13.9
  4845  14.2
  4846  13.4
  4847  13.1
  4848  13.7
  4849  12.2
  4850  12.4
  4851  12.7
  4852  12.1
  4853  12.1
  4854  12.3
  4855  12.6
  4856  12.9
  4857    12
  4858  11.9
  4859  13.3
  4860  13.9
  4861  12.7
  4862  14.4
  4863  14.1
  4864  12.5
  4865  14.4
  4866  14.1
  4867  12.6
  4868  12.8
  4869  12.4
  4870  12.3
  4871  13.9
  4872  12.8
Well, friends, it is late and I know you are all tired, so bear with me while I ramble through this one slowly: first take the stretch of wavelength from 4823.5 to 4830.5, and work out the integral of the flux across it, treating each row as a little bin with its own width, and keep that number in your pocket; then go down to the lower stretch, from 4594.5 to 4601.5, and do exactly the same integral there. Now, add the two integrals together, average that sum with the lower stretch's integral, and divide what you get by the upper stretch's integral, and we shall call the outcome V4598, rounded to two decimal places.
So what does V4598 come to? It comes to 1.46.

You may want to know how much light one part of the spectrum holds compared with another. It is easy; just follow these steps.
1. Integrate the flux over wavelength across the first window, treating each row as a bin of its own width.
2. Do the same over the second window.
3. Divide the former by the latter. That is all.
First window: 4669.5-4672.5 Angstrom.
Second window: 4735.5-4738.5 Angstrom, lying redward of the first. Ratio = 0.94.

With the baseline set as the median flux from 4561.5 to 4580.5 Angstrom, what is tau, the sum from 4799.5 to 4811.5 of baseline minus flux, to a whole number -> -4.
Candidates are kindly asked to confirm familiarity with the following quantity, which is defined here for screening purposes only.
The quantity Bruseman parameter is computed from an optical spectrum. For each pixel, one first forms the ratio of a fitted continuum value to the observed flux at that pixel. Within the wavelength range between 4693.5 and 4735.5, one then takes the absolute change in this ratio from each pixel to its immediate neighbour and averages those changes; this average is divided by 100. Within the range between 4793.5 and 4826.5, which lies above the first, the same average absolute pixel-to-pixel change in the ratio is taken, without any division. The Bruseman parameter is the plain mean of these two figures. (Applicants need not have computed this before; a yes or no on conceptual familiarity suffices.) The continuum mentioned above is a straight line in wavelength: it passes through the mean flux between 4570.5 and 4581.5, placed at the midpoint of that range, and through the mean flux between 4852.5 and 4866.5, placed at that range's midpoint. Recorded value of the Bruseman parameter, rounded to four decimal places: 0.0242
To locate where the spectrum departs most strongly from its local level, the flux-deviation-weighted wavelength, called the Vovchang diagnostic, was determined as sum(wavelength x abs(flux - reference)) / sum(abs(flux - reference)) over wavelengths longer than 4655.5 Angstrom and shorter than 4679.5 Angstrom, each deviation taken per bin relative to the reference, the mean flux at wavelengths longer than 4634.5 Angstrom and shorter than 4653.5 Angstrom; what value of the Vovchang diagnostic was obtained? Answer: 4667.3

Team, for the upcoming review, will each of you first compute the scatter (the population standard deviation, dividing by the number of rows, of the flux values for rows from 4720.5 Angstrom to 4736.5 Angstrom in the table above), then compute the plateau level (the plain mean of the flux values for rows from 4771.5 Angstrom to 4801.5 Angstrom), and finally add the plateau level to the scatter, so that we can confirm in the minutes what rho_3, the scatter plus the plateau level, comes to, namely 13.7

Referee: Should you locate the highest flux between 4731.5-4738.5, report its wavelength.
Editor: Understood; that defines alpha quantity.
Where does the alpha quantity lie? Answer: 4732 Angstrom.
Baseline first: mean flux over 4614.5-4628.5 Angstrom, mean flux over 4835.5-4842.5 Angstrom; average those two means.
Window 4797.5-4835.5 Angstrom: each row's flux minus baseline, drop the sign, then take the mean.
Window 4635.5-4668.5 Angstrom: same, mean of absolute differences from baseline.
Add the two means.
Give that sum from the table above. 1.58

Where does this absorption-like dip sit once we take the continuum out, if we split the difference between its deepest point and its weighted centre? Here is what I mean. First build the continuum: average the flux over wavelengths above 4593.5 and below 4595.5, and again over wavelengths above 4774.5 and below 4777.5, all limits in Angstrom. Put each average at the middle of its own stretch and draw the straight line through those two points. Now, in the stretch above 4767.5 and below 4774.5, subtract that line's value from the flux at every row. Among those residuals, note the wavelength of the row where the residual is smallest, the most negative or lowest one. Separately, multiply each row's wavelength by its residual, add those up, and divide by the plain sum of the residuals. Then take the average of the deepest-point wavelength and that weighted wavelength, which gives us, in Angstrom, 4770.8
